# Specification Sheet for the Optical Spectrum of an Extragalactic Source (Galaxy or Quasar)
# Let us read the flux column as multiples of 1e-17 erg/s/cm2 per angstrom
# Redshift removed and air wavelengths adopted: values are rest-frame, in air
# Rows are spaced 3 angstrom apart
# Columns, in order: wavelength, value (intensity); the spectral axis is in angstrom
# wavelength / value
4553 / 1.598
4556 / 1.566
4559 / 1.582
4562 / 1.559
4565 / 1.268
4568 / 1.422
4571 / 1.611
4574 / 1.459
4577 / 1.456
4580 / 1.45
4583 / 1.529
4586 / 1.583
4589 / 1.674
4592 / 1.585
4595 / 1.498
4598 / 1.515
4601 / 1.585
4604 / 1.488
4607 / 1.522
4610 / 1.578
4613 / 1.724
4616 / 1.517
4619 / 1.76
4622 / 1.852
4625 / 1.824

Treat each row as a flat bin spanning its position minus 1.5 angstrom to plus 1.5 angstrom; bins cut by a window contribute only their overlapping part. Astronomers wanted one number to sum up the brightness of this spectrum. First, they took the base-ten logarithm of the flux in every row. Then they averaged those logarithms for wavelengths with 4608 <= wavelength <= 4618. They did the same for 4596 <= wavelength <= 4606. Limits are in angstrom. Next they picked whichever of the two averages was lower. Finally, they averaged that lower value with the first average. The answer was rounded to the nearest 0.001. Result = 0.195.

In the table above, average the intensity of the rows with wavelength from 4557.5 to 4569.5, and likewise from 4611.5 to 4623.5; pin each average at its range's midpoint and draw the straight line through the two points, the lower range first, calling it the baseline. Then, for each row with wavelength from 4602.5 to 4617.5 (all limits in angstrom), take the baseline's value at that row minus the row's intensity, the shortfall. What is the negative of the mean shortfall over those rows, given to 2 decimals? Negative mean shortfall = -0.11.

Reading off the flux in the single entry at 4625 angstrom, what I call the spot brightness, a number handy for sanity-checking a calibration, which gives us 1.824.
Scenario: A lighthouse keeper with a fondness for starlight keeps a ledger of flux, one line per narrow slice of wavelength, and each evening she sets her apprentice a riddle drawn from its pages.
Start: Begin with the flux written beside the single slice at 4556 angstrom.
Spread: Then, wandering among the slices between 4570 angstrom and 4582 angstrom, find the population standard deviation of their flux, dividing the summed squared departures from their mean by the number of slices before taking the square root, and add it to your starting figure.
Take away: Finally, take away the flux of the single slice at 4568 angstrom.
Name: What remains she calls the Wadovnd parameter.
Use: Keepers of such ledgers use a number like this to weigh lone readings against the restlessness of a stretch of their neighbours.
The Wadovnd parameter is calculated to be 0.21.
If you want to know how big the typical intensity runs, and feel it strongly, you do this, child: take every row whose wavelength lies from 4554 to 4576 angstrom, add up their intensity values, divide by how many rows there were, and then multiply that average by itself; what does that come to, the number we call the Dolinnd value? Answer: 2.24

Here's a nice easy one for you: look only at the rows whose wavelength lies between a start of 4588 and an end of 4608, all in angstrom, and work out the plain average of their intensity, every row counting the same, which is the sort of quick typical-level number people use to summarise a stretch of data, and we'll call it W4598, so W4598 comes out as 1.55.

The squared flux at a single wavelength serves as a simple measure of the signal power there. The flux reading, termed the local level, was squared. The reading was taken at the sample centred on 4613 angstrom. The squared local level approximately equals 3.0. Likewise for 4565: 1.6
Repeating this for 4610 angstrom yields 2.5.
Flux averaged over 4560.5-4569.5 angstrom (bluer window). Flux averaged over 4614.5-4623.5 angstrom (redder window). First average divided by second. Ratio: 0.828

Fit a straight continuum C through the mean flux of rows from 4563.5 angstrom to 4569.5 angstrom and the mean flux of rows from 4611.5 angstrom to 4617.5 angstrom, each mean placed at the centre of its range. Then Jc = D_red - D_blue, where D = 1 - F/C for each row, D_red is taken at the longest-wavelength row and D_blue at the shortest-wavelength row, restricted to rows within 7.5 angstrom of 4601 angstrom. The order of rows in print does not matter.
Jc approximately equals 0.028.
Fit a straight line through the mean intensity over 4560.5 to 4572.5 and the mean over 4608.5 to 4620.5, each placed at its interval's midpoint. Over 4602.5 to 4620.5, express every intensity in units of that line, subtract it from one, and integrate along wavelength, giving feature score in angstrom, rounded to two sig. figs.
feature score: 0.40 angstrom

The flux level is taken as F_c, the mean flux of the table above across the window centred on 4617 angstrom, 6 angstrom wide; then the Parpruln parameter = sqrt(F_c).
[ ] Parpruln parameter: 1.28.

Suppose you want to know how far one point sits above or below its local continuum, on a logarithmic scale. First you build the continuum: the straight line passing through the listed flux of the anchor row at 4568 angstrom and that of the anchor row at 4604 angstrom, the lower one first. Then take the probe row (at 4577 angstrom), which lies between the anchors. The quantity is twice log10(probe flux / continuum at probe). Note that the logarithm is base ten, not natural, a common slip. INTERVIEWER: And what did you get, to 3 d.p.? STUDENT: 0.011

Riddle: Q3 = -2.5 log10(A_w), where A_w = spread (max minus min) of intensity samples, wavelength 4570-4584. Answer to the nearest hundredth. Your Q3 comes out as 1.98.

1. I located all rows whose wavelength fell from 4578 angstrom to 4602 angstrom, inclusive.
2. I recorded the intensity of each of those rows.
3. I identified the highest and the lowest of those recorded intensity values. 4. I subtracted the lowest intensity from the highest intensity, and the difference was 0.22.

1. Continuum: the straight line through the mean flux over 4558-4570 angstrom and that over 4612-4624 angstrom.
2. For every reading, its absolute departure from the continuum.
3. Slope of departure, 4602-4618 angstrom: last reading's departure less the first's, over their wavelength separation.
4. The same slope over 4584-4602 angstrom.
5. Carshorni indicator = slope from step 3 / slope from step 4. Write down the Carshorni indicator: 1.1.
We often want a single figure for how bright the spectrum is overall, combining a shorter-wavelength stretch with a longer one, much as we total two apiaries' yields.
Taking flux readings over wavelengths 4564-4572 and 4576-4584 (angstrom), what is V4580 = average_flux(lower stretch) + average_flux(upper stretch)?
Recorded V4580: 2.91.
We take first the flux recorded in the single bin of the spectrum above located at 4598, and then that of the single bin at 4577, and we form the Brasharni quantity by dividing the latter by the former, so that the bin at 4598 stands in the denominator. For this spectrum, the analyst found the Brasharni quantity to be 0.96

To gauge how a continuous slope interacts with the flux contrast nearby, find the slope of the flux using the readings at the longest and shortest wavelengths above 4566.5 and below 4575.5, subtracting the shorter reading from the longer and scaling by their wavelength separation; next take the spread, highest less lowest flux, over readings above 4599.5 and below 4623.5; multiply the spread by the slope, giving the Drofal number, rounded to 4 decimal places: 0.0022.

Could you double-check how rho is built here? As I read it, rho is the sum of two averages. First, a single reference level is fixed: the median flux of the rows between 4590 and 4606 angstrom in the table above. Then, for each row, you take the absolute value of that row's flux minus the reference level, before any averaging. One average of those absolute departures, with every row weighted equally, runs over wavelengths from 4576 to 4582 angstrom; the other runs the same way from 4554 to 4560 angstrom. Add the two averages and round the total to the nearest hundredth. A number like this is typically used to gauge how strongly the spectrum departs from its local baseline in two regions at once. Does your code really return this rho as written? 0.12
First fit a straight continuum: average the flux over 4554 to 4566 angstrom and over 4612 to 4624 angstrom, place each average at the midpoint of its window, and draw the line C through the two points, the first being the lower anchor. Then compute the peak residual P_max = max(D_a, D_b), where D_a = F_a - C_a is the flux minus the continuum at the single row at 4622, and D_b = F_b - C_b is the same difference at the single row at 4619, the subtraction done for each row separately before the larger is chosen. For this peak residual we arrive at 0.12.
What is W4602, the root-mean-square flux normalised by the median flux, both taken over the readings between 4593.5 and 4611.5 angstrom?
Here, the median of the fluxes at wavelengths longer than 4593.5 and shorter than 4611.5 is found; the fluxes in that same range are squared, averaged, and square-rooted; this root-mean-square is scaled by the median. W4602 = 1.01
